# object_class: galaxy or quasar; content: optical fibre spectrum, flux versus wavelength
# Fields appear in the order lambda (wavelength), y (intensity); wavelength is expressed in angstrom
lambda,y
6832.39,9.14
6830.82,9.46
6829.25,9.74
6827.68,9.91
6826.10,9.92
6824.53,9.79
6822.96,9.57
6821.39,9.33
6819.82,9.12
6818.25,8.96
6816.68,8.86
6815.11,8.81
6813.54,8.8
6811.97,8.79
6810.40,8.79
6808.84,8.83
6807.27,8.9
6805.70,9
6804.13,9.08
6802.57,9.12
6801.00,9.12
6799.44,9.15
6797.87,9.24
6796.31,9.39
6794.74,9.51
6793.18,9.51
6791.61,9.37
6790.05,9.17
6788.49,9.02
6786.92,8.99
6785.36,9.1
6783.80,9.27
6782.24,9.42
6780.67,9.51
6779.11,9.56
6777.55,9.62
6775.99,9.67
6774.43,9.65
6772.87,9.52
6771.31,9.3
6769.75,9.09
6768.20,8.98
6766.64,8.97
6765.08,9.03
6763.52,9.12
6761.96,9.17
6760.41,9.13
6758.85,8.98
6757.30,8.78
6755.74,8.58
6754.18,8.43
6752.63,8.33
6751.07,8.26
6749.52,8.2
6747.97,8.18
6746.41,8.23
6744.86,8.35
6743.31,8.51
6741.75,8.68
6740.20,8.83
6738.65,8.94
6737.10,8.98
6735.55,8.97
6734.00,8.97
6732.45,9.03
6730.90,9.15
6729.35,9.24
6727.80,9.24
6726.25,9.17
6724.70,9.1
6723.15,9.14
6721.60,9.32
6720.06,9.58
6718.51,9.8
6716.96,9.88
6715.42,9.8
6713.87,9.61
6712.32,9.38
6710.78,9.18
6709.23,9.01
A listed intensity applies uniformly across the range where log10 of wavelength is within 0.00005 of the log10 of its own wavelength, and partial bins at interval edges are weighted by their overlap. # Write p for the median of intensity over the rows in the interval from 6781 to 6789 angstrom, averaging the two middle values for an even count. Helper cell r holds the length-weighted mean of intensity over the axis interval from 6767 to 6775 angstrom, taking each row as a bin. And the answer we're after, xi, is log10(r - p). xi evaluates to -0.73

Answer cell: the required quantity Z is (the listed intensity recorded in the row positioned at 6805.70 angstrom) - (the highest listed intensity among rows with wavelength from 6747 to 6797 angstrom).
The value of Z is -0.7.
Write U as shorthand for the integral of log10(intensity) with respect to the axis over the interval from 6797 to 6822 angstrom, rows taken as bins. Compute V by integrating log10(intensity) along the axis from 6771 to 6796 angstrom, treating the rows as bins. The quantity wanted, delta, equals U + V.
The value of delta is 48.15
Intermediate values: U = 23.8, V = 24.3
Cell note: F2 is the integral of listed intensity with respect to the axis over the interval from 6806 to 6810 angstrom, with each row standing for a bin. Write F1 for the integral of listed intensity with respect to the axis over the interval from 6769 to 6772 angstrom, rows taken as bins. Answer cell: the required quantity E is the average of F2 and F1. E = 31.5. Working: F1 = 27.6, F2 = 35.5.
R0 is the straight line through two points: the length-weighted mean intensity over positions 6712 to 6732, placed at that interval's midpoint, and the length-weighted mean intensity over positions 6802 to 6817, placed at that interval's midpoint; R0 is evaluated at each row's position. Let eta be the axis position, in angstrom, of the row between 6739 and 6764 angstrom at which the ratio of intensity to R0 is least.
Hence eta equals 6747.97 angstrom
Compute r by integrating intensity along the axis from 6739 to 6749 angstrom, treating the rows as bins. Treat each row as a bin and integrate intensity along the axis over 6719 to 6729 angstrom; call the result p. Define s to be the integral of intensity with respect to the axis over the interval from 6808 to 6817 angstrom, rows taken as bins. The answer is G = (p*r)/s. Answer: 99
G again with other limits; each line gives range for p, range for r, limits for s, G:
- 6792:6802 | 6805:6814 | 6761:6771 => 82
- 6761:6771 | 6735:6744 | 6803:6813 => 81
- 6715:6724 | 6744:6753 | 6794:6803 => 77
